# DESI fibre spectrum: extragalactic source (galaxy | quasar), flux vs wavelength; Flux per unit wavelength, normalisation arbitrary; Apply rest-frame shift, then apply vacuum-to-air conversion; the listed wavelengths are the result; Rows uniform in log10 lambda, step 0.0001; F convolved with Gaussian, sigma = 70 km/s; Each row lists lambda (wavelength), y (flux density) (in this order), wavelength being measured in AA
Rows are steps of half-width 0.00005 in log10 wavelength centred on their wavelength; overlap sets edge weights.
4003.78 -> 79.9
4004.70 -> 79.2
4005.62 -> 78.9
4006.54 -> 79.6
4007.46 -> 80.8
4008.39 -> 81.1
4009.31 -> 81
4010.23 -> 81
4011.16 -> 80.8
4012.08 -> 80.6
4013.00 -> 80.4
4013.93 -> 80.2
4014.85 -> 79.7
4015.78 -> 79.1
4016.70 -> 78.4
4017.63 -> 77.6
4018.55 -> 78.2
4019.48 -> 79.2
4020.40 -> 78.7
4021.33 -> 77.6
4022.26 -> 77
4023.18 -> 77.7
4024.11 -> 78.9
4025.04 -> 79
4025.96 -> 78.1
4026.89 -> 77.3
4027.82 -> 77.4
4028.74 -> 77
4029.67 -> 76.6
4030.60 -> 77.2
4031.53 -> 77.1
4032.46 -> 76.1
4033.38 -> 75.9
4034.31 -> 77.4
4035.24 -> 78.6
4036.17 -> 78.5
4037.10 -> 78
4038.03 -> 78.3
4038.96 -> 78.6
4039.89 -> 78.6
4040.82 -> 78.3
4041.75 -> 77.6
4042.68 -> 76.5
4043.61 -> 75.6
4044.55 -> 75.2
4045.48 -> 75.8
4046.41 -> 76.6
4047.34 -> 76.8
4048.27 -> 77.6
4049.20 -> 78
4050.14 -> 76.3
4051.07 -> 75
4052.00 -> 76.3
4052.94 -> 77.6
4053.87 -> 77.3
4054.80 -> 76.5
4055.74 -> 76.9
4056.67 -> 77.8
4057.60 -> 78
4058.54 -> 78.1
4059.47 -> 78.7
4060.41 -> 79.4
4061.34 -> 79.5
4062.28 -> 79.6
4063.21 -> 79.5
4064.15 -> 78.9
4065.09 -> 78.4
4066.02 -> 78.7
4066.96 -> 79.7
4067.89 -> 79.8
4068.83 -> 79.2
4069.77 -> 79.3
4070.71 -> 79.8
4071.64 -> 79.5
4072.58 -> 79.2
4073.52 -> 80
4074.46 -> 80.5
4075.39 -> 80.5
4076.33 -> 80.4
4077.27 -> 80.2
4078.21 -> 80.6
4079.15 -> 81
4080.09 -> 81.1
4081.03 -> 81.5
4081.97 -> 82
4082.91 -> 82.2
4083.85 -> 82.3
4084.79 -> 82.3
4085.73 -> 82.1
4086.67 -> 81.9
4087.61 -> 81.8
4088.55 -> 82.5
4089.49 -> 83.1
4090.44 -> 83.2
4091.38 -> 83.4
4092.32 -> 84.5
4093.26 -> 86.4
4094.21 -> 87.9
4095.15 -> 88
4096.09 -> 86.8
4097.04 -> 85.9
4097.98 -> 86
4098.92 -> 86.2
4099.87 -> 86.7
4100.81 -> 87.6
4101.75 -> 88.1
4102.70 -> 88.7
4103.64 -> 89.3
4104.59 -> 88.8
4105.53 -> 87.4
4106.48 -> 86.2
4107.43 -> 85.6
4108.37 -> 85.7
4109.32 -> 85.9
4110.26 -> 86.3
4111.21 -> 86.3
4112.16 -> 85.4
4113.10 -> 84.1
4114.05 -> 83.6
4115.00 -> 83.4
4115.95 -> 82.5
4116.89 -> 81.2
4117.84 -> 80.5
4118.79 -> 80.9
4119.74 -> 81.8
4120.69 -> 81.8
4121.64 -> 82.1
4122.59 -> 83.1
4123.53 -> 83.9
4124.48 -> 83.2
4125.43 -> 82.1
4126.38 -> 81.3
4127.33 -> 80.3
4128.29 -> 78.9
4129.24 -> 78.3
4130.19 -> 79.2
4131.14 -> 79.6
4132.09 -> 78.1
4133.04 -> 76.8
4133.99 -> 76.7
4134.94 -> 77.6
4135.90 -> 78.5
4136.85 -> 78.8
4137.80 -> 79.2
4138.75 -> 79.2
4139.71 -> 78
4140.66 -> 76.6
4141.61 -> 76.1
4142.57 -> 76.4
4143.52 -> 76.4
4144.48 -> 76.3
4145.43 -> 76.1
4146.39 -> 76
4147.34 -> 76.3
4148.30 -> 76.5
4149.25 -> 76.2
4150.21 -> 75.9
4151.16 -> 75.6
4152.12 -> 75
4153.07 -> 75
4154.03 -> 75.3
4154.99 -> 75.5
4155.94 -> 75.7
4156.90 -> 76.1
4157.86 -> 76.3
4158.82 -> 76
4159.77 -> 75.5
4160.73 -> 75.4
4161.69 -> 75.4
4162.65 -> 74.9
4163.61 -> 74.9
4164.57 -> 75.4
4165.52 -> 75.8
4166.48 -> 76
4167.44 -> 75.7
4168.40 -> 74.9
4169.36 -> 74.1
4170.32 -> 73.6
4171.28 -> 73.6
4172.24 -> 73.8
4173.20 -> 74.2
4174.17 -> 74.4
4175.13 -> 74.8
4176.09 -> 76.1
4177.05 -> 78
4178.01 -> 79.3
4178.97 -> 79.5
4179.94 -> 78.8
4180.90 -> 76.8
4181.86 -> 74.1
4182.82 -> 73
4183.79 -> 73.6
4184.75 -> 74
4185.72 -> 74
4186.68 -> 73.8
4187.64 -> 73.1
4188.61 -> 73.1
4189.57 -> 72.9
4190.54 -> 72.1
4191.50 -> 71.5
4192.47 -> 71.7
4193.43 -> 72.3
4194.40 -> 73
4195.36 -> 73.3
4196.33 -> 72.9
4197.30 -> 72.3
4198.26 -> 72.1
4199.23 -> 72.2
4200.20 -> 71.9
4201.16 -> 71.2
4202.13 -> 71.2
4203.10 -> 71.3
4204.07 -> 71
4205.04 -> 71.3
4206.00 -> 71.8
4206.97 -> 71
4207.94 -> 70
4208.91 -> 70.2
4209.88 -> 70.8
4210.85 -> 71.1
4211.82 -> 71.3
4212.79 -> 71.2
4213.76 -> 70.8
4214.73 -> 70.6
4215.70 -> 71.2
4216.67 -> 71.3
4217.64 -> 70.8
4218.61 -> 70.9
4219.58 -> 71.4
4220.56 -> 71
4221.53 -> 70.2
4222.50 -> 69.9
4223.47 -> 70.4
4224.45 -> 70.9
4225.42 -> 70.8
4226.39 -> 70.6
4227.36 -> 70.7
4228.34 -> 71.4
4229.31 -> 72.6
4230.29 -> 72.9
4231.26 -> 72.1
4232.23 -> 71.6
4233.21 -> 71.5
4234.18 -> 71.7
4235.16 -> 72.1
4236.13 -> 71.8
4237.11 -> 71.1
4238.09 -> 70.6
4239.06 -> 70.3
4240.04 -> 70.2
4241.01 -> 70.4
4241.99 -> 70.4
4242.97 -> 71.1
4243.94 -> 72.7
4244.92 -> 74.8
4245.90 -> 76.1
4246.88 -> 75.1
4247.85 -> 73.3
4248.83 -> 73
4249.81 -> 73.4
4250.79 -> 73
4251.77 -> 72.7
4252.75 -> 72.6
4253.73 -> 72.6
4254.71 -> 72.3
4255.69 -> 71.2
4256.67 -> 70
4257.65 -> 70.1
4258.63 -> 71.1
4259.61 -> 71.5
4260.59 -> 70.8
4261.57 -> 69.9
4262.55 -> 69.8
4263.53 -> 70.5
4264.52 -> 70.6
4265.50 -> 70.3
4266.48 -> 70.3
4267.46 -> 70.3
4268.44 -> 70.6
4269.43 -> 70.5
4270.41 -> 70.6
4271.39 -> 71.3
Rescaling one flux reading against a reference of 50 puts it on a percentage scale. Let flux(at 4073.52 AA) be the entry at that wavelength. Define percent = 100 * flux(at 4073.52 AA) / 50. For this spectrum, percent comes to 160.0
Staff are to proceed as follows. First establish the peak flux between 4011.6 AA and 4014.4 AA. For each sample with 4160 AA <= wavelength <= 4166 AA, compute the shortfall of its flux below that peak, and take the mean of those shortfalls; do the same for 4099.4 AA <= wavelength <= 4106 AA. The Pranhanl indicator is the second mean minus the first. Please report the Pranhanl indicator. -13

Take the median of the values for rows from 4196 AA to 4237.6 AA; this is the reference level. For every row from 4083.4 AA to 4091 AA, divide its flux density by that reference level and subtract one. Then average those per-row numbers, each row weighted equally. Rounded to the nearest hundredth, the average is 0.16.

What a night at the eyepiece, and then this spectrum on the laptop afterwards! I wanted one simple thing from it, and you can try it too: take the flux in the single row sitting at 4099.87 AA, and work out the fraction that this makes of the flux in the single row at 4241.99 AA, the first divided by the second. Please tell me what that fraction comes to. 1.23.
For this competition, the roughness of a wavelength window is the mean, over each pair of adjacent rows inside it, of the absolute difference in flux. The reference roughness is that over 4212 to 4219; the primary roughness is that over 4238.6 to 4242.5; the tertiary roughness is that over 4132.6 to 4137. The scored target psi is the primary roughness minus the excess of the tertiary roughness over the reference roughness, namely -0.13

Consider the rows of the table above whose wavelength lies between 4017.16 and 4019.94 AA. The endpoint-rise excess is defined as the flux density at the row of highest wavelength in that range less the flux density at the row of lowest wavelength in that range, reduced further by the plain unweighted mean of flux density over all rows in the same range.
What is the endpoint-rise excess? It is -76.7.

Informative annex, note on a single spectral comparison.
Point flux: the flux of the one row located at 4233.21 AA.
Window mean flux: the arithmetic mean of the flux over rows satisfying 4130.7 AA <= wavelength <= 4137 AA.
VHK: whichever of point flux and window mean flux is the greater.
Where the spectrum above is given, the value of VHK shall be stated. 78.0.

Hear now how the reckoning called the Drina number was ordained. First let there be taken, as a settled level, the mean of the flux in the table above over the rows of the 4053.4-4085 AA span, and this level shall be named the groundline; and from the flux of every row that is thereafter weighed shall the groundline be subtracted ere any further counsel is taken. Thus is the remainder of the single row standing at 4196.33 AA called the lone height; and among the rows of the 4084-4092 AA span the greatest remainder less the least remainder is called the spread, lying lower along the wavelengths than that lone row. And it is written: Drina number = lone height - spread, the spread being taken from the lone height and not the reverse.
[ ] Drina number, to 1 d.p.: -8.4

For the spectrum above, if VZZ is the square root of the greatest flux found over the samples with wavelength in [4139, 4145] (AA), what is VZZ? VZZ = 8.8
